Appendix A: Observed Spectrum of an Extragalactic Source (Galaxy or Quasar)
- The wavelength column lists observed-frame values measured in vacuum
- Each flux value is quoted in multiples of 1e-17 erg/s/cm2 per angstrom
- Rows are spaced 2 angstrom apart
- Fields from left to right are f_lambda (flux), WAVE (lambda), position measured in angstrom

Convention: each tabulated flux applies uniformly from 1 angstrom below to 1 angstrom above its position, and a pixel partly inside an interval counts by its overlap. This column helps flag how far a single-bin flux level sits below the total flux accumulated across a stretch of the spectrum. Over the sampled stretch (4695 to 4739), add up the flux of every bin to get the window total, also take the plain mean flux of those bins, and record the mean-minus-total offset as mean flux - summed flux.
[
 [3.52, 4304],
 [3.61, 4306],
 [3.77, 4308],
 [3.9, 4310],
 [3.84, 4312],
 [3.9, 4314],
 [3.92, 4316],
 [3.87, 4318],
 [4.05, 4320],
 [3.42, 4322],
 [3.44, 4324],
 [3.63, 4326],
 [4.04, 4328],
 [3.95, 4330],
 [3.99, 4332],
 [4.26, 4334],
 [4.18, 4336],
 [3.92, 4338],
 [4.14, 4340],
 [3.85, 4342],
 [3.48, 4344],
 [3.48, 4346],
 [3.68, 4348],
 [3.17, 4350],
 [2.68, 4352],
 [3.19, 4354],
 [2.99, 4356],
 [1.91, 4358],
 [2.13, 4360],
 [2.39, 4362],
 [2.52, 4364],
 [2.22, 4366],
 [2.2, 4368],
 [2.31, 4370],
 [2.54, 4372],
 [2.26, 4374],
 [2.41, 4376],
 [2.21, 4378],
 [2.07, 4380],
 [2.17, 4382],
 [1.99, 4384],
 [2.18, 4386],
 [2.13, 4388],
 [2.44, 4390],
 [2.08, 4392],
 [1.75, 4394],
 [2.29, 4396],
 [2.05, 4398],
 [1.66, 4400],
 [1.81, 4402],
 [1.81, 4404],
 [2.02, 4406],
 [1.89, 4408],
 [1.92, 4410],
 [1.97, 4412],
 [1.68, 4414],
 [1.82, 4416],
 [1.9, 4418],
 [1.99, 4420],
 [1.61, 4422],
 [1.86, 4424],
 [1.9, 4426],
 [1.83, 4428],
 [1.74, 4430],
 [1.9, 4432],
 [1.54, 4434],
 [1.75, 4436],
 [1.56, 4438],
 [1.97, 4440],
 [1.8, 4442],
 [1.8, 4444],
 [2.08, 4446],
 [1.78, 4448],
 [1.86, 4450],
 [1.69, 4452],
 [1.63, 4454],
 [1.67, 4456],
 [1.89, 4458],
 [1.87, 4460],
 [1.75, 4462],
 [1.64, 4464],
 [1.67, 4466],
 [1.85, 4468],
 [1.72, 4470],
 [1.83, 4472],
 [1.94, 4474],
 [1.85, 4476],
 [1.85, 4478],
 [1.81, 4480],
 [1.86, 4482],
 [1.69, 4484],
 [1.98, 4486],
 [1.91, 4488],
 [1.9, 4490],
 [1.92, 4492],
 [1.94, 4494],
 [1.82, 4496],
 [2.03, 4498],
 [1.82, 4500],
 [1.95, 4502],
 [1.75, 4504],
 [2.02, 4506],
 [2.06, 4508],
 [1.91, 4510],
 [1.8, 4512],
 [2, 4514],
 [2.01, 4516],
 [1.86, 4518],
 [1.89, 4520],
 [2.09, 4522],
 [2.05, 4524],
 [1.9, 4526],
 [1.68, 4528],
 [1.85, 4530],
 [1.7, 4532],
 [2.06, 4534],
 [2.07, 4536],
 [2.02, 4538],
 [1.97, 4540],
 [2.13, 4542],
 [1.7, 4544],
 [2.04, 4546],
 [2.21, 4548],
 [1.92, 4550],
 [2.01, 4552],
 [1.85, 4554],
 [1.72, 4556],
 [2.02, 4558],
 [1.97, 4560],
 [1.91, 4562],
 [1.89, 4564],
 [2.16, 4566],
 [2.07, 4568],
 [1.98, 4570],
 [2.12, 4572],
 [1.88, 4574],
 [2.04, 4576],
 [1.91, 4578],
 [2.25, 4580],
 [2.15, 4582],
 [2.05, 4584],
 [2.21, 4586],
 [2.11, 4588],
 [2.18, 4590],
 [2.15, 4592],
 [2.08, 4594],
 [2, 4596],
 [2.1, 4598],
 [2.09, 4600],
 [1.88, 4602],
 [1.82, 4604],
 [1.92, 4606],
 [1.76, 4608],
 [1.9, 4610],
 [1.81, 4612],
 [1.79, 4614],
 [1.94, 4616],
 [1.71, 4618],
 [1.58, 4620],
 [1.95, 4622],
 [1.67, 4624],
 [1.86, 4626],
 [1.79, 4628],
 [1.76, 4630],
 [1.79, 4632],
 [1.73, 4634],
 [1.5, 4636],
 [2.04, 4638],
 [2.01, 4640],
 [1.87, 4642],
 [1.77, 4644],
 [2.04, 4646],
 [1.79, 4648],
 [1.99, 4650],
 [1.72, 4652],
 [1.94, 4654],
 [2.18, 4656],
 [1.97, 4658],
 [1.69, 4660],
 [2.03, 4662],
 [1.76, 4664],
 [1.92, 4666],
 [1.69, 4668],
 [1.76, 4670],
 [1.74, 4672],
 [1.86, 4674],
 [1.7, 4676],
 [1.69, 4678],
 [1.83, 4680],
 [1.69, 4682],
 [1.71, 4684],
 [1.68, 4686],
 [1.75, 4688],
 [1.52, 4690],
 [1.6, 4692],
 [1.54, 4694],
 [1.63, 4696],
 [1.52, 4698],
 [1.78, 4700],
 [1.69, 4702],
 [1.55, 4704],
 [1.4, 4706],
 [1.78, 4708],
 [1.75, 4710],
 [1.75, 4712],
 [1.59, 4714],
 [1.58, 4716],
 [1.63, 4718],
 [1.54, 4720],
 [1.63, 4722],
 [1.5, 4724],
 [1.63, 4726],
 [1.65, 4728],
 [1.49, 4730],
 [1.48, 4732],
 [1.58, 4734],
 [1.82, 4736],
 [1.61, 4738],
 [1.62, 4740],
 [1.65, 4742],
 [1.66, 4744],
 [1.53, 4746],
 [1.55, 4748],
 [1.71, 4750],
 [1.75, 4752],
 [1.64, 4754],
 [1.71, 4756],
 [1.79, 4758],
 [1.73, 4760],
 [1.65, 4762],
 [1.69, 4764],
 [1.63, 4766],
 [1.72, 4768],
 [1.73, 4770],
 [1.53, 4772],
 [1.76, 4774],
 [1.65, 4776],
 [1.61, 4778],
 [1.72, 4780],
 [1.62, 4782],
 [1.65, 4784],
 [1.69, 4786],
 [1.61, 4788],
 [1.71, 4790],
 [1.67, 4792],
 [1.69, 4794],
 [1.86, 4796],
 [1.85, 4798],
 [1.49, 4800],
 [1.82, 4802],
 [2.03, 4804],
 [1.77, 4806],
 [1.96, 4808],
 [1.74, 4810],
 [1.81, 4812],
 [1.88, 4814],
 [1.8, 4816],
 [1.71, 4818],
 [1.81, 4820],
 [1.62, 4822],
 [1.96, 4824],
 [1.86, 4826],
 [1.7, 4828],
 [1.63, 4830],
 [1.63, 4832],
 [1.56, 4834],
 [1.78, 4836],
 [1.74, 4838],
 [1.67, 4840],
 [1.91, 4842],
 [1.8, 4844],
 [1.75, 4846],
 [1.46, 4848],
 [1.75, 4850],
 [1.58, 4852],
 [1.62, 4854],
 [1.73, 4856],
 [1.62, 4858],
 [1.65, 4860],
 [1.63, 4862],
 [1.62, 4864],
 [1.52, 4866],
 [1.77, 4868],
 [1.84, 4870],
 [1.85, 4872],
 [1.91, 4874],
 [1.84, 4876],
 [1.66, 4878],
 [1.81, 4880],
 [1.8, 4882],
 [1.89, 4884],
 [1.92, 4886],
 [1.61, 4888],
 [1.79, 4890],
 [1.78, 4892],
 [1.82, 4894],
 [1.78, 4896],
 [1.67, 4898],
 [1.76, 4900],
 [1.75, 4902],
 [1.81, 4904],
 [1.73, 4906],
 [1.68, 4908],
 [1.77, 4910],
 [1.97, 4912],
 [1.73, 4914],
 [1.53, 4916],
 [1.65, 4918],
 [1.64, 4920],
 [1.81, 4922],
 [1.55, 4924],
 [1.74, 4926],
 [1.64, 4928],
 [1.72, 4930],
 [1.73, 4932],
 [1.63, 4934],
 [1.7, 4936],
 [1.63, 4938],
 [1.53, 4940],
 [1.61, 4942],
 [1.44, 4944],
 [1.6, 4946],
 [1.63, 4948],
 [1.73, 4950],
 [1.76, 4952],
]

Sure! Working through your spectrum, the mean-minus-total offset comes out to -34.0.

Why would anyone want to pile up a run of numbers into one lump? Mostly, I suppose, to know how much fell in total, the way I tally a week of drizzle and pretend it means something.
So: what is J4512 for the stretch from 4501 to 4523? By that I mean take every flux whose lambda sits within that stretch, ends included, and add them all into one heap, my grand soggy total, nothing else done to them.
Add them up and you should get 21.3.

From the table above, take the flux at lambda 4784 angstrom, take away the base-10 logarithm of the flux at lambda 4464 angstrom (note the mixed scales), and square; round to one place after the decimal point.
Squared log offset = 2.1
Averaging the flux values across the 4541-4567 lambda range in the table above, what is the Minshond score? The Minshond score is 1.96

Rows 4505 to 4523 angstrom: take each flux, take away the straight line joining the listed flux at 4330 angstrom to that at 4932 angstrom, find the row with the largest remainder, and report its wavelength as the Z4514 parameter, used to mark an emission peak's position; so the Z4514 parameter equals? 4522 angstrom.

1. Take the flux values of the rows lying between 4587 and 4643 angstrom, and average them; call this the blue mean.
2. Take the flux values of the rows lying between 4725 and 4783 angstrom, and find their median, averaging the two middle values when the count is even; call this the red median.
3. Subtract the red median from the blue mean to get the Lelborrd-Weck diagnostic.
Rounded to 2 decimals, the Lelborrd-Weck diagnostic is 0.24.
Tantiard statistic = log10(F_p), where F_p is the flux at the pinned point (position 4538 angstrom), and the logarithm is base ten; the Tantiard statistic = 0.305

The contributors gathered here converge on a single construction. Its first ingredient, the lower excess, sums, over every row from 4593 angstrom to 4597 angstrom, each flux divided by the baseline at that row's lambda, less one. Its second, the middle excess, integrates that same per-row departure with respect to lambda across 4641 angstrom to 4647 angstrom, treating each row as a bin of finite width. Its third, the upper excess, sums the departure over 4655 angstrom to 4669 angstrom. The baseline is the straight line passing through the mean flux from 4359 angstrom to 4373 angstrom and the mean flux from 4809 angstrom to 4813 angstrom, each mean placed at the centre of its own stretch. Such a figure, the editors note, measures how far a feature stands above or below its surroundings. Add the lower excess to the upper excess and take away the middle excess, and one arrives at 0.0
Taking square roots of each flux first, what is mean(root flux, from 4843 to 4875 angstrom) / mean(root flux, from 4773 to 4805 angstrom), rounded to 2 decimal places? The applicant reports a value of 0.99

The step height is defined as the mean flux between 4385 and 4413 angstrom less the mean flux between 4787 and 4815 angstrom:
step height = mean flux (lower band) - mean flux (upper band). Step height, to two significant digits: 0.22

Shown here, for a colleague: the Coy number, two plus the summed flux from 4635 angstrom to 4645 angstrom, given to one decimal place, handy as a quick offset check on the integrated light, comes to 11.2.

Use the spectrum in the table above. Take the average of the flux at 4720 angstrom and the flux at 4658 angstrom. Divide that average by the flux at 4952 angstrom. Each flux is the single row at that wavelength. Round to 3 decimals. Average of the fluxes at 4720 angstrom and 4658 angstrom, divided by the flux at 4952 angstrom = 0.997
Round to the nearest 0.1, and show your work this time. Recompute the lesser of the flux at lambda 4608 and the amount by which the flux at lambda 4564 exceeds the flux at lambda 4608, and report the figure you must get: 0.1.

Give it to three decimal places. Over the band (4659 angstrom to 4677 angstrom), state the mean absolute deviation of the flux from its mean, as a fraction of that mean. 0.053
